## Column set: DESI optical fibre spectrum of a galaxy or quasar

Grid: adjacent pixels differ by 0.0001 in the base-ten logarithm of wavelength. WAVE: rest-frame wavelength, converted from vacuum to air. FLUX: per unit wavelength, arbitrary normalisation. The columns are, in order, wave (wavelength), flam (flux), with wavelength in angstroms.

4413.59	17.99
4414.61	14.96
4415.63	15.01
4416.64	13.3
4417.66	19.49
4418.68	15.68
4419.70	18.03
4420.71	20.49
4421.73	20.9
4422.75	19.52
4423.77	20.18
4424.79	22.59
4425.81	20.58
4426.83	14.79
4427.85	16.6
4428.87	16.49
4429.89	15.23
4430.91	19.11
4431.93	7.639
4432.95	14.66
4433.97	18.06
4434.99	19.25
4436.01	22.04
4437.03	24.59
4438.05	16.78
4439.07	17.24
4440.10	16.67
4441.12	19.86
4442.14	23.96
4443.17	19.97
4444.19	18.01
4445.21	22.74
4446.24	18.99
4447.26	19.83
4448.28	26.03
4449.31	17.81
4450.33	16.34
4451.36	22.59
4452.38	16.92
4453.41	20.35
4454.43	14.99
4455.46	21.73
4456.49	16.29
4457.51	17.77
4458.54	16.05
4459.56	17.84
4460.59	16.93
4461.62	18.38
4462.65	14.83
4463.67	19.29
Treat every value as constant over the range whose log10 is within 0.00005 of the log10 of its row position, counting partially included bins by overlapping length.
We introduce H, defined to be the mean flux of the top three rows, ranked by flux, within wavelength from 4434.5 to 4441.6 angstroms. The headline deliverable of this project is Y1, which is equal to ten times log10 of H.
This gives 13.5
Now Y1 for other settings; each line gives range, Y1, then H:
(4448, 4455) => 13.6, 23.0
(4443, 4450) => 13.6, 22.9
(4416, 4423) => 13.1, 20.3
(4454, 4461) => 12.8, 19.1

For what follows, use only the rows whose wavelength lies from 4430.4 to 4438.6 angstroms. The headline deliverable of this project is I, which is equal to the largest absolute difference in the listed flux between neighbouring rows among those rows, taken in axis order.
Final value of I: 11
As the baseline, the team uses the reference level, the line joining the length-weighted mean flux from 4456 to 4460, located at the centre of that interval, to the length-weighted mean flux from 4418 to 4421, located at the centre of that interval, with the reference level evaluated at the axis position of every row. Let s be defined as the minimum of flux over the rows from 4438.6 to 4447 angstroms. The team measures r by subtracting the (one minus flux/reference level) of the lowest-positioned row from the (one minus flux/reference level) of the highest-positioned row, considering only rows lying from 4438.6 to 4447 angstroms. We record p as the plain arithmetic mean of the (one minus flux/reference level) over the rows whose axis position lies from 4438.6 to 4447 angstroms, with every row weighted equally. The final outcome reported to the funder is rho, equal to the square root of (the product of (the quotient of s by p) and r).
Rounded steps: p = -0.13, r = -0.11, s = 16.67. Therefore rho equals 4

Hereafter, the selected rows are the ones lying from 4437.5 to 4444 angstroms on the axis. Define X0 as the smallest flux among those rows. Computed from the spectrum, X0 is 16.67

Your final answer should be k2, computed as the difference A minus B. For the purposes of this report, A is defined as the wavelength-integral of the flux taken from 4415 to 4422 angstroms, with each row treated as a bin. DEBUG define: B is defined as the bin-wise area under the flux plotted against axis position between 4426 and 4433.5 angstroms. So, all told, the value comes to 7.9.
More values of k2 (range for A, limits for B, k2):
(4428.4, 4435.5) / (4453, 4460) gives -12.8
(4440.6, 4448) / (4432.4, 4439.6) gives 17.0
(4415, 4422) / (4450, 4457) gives -7.7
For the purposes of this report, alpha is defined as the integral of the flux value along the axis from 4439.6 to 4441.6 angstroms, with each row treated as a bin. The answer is 36.5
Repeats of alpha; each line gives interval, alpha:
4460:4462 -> 35.1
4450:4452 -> 39.2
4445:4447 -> 40.9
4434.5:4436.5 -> 41.3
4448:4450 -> 41.8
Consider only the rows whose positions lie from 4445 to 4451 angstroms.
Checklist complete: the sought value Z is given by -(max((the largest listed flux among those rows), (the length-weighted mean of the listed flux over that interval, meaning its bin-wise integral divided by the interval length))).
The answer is -26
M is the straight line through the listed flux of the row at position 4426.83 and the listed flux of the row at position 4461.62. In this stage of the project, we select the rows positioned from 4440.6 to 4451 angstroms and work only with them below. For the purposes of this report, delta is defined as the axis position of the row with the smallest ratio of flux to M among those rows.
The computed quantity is 4450.33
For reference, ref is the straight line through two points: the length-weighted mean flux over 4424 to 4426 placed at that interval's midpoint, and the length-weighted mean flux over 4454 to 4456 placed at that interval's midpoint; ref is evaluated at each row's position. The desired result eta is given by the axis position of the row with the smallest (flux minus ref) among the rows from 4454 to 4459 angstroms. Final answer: 4454.43 angstroms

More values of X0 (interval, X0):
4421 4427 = 14.79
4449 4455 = 14.99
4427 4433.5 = 7.639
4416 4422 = 13.3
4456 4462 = 16.05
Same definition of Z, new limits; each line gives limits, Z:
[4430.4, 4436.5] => -22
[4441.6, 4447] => -24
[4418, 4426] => -23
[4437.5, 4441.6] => -20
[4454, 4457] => -22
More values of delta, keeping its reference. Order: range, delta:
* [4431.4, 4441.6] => 4431.93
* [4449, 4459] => 4454.43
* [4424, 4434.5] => 4431.93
